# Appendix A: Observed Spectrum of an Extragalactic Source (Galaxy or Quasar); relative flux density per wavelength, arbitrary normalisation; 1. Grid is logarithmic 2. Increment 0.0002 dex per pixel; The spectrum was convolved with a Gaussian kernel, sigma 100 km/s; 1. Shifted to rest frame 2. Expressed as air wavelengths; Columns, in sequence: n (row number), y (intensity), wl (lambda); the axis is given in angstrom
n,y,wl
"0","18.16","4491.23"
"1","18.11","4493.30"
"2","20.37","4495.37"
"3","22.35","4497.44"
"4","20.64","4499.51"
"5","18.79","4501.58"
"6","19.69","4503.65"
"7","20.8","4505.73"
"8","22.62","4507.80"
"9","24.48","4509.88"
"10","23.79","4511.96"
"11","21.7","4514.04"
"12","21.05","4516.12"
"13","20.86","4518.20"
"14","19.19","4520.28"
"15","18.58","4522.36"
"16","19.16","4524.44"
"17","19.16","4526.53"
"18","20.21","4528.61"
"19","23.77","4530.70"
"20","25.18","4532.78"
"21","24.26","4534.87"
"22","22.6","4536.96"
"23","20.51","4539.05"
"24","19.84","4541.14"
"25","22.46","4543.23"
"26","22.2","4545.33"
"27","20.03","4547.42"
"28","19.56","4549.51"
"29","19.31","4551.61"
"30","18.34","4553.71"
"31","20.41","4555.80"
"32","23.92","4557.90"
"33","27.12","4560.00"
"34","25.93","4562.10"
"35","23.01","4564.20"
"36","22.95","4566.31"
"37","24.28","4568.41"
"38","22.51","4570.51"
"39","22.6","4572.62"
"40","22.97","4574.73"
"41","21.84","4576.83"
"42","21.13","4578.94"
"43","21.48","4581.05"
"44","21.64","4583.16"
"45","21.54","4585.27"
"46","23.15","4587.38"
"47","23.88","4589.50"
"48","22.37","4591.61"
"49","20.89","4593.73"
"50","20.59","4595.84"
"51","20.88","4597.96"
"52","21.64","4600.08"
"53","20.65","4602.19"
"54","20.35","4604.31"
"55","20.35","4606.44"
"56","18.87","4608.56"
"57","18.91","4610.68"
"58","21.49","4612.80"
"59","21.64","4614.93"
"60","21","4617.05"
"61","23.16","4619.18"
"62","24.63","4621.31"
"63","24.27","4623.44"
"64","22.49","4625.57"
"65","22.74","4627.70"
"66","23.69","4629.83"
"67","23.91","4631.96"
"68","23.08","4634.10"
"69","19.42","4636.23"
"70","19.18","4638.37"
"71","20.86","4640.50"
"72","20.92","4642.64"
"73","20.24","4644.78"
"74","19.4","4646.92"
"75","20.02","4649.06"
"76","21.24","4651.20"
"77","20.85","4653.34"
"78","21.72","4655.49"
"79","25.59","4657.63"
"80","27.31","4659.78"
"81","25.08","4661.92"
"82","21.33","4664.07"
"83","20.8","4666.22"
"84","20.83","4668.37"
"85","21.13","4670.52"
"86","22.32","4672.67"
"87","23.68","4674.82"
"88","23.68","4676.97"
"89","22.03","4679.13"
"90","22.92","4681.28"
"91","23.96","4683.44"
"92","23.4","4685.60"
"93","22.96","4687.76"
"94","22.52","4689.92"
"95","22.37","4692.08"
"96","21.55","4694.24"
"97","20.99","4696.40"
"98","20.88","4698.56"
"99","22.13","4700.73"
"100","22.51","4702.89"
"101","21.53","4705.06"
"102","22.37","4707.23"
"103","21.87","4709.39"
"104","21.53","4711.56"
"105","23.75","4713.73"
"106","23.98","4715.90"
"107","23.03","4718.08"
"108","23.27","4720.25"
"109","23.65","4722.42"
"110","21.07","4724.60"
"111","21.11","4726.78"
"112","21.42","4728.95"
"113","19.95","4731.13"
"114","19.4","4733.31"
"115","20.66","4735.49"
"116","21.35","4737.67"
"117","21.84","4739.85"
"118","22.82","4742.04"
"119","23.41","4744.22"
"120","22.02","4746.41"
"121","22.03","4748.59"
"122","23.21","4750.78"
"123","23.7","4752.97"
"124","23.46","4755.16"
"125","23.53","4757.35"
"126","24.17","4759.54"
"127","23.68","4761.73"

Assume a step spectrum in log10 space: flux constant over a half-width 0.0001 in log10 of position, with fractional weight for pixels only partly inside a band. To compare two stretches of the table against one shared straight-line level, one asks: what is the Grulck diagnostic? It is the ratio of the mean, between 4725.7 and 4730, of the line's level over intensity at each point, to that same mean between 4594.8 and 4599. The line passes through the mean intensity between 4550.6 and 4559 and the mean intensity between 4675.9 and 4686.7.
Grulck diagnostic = 1.10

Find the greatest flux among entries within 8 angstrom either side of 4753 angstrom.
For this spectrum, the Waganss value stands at 24.17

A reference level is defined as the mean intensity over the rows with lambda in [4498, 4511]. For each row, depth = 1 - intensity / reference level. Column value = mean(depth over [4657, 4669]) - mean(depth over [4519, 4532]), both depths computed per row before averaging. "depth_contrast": -0.16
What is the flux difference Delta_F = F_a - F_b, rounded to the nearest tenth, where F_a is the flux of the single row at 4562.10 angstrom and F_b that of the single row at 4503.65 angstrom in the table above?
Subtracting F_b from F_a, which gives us 6.2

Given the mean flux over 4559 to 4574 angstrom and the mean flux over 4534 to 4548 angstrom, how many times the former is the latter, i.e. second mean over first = 0.90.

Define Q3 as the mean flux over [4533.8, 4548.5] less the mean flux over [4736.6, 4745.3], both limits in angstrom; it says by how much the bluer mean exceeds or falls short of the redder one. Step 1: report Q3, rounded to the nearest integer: -1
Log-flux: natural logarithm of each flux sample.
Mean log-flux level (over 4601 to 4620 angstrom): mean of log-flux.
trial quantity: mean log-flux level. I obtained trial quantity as 3.03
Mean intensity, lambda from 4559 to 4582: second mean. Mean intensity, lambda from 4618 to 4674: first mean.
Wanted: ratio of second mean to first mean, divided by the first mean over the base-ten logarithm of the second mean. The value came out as 0.065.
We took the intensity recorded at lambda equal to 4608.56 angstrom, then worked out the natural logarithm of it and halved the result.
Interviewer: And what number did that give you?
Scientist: 1.47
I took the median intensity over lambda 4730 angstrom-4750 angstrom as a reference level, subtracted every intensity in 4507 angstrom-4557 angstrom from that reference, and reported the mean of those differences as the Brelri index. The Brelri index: 0.62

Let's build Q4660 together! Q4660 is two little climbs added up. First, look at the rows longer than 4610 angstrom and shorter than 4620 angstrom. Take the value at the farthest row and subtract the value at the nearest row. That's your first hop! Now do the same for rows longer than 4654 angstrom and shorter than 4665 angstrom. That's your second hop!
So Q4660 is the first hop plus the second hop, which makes 4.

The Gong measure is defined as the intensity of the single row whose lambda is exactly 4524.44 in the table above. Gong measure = 19.16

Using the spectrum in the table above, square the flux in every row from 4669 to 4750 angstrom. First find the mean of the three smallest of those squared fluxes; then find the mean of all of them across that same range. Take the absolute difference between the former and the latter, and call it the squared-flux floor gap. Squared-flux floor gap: 93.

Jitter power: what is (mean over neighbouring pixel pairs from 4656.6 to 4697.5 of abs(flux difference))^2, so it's 1.0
